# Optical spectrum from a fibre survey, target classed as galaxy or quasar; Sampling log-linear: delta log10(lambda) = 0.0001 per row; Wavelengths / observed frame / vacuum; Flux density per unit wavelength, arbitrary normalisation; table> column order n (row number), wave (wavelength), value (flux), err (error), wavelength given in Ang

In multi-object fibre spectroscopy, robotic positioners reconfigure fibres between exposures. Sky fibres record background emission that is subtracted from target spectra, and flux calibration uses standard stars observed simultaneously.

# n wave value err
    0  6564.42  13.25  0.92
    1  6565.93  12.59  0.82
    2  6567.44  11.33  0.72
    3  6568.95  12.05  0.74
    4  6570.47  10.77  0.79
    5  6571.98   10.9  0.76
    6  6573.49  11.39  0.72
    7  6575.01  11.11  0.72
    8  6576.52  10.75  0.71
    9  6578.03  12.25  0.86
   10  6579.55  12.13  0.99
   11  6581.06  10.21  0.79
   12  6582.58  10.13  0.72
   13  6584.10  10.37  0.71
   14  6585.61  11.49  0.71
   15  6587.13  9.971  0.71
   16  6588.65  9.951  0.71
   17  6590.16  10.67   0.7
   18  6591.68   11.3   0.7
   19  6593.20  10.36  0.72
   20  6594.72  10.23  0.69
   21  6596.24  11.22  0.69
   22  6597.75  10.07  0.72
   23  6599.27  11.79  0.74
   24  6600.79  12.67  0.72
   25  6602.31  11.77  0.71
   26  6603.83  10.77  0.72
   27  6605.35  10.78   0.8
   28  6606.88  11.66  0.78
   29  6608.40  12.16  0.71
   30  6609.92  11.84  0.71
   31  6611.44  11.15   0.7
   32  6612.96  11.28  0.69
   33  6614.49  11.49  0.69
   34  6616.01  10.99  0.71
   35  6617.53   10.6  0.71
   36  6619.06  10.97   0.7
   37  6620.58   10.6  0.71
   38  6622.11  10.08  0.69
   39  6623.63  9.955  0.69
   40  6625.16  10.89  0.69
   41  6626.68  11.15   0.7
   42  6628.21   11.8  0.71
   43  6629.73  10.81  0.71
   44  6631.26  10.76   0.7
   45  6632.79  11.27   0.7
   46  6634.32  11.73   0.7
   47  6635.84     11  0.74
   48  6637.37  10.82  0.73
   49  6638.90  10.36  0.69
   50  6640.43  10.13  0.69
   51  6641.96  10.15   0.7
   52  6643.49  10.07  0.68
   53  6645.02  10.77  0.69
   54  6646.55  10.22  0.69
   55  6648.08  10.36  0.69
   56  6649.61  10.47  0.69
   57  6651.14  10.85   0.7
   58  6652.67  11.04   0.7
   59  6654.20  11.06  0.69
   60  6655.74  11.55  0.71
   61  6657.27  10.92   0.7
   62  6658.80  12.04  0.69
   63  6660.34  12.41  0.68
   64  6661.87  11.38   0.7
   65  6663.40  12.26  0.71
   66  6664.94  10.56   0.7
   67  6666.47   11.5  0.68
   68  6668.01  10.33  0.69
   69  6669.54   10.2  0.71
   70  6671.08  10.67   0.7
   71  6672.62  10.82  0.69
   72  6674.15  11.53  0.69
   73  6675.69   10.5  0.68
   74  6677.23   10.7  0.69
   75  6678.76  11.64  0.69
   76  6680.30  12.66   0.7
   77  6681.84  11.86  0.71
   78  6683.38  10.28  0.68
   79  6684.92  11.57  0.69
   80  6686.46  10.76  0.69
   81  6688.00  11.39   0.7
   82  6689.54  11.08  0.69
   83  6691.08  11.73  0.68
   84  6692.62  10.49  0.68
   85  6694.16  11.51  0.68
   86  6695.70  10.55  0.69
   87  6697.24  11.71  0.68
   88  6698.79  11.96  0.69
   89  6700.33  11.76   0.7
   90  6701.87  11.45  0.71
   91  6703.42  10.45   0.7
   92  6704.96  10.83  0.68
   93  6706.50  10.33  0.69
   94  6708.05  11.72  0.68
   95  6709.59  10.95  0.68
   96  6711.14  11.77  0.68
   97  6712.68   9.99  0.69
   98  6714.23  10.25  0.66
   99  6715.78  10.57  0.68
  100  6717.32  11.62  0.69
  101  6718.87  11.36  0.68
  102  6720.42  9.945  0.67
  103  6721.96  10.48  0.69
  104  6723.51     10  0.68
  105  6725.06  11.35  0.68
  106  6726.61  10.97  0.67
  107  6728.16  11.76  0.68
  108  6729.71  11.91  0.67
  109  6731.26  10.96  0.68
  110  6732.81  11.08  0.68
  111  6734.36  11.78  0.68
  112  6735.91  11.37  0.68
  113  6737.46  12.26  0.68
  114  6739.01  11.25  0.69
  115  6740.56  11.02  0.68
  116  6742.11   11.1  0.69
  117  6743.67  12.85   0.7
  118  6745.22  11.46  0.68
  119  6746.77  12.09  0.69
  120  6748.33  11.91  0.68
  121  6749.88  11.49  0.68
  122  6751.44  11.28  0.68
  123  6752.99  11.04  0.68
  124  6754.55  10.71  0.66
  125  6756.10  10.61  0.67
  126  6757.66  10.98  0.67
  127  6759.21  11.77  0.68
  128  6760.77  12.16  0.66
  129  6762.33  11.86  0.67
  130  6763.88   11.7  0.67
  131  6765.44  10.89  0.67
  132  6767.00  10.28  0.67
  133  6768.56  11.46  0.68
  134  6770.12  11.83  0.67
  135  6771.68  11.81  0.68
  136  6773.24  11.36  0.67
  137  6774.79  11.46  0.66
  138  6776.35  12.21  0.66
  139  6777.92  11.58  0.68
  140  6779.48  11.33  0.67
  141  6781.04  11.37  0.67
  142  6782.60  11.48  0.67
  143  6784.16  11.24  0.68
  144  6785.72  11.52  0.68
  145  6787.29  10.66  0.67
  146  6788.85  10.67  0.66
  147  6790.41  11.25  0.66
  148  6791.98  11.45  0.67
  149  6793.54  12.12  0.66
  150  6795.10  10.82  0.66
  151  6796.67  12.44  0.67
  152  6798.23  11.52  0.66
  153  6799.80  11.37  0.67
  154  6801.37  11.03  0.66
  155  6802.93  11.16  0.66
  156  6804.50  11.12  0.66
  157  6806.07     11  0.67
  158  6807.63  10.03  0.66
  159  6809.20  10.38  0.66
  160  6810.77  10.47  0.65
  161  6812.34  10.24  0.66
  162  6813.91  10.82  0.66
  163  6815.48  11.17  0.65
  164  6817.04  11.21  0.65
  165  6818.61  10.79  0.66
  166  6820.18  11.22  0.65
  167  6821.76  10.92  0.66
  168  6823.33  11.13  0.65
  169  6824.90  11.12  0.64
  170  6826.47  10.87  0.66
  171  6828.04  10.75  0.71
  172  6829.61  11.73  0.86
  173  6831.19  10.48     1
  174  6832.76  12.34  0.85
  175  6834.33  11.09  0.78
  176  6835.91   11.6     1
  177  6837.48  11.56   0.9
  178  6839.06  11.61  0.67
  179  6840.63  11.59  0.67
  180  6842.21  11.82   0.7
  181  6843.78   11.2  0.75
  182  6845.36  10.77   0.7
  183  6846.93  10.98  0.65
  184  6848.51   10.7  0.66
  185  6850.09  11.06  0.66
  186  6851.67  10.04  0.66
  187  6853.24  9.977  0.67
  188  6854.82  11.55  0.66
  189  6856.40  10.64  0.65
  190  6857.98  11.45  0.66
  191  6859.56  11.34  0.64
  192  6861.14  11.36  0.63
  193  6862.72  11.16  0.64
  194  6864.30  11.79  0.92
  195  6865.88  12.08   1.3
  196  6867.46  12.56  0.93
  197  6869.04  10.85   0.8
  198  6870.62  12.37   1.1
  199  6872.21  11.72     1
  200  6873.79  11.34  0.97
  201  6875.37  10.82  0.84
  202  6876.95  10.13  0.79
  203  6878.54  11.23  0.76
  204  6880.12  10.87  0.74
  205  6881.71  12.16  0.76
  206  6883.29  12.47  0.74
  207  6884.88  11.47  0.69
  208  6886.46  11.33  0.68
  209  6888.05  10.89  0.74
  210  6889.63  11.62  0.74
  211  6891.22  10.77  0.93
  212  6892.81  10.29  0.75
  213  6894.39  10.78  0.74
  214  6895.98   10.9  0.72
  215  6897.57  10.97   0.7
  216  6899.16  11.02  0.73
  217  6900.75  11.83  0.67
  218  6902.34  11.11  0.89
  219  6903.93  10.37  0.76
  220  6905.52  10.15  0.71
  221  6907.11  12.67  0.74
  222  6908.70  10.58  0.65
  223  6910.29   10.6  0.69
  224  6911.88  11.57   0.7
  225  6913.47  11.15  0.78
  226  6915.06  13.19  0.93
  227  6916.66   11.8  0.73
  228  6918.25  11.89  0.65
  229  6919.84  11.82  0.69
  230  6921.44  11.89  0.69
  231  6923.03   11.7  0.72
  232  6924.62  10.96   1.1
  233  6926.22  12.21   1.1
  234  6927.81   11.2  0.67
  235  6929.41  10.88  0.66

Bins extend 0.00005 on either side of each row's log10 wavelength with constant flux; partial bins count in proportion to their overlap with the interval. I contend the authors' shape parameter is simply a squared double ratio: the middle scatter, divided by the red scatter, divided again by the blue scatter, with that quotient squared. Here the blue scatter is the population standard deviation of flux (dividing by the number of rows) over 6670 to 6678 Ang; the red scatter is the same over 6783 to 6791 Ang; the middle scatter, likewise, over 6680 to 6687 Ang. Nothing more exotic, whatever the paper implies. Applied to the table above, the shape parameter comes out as 46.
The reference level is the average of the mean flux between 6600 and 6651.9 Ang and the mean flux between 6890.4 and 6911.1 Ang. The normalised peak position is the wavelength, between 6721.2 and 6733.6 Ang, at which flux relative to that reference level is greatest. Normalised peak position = 6729.71 Ang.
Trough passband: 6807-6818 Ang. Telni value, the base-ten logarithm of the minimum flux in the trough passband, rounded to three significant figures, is 1.00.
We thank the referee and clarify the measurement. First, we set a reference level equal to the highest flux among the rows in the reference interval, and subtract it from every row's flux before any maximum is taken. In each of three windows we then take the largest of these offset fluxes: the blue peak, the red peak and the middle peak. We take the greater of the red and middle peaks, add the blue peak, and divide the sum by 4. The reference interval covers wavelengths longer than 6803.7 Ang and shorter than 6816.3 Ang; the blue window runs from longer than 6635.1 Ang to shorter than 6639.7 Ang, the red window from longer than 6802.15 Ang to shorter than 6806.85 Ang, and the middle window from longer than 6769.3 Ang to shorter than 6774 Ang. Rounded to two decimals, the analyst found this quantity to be 0.12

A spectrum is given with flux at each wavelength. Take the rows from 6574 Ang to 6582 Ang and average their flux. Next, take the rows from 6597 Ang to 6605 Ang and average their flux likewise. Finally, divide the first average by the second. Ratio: 0.99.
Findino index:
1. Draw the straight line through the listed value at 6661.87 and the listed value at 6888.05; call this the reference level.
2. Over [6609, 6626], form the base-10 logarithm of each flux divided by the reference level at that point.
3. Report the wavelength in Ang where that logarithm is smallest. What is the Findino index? 6623.63 Ang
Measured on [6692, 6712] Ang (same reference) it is 6706.50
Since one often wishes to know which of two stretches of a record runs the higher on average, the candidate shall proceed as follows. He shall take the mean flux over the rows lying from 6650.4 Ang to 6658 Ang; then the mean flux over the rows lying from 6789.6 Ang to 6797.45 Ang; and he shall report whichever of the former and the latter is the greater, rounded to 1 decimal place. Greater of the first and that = 11.6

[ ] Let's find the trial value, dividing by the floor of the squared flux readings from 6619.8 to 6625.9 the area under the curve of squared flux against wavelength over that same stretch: 6.6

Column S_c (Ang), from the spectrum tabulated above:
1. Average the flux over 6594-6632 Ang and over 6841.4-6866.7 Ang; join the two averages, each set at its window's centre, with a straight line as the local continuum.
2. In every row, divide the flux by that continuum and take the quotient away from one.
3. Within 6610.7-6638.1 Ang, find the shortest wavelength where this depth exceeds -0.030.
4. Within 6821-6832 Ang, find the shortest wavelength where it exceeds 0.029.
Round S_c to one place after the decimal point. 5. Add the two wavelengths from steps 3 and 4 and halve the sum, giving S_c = 6719.7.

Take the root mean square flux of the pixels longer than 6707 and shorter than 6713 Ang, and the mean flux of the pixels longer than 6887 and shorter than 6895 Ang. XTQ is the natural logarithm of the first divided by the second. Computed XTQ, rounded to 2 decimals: 0.02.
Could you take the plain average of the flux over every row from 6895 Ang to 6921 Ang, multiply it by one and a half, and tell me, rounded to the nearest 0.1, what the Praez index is 17.0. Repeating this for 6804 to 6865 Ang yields 16.6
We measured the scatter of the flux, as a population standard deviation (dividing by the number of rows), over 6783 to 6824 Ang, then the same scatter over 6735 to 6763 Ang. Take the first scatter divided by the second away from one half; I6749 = -0.40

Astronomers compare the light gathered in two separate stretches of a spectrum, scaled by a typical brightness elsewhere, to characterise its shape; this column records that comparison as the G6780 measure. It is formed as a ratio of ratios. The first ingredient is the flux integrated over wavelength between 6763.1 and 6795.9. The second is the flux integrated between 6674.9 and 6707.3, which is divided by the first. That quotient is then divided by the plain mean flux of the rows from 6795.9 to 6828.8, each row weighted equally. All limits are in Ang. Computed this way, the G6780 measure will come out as 0.0886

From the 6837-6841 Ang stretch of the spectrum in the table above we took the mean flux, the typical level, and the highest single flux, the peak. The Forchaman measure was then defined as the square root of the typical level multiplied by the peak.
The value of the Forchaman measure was 11.6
